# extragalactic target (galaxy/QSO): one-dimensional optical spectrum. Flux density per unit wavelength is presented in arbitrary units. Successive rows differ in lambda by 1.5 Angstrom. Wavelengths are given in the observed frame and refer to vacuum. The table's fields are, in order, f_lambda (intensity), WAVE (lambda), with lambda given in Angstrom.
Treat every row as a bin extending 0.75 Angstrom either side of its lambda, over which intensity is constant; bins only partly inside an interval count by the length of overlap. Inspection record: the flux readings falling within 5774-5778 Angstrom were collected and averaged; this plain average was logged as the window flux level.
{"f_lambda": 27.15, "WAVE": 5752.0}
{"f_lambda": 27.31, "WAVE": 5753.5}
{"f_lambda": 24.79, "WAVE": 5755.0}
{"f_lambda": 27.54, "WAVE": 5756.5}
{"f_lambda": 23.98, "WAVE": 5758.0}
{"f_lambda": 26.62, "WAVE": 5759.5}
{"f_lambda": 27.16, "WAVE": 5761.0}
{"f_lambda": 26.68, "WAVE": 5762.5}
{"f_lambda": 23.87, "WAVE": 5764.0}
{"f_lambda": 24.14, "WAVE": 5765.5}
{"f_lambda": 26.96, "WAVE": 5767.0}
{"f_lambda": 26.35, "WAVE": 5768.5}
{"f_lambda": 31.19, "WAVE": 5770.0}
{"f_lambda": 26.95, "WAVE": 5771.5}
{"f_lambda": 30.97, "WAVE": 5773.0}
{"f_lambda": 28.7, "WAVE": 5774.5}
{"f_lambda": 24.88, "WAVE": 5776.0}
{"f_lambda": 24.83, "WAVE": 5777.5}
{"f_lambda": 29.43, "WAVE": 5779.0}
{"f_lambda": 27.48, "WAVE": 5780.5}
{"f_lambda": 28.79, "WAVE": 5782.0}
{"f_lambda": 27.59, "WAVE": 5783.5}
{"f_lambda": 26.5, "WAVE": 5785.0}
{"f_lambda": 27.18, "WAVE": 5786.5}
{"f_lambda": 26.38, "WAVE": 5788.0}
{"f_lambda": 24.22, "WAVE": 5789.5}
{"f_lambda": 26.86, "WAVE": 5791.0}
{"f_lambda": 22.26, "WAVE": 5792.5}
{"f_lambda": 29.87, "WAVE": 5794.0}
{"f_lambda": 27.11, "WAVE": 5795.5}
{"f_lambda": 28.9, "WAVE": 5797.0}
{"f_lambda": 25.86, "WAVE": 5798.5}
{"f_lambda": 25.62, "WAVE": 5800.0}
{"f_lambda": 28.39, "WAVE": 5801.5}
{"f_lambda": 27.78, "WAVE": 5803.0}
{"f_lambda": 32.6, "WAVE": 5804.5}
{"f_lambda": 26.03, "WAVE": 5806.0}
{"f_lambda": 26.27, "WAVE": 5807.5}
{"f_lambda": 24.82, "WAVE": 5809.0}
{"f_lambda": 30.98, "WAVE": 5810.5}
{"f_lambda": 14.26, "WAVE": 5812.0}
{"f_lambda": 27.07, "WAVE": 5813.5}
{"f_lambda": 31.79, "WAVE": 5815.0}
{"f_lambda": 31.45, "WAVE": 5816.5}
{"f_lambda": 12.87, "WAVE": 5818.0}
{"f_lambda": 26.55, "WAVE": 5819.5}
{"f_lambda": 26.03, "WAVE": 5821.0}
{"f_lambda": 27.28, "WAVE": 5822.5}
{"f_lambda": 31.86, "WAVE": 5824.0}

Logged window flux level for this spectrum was 26.1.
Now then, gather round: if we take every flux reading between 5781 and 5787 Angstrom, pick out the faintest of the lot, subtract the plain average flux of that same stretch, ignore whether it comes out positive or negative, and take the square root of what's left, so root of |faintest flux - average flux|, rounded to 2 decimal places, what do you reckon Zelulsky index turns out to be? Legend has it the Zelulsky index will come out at 1.01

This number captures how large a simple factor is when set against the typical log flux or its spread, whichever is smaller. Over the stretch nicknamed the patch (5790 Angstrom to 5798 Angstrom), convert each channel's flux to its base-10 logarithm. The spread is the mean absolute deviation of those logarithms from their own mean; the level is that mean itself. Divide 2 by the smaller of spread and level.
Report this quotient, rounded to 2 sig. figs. 61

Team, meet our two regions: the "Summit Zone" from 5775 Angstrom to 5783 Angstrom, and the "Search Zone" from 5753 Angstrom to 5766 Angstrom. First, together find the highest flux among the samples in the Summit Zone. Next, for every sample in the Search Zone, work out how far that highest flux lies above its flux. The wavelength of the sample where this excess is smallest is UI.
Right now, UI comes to 5756.5 Angstrom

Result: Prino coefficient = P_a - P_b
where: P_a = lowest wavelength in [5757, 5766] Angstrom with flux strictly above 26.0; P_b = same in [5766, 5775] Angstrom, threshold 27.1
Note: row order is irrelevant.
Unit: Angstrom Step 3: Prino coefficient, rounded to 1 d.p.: -10.5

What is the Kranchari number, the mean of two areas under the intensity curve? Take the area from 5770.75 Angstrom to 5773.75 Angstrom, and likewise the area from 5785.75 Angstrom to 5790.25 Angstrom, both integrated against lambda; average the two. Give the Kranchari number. 102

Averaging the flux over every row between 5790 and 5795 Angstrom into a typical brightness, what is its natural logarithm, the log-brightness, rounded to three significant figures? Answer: 3.27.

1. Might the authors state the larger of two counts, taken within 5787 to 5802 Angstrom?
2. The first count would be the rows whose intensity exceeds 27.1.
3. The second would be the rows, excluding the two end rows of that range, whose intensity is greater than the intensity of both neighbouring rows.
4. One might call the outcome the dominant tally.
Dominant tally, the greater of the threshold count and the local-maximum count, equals 4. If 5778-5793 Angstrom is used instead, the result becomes 5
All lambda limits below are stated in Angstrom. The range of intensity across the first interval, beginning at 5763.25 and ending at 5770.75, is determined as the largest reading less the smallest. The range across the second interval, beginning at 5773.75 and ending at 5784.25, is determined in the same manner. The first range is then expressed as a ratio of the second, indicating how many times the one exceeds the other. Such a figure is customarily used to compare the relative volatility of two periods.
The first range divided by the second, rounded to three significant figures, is 1.59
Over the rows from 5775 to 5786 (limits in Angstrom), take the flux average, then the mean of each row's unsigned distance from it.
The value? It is 1.4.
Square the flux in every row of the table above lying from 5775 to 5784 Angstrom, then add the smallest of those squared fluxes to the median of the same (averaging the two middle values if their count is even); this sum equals 1375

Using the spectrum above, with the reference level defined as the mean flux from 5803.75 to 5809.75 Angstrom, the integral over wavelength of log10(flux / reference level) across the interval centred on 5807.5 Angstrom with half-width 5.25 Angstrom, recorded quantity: -0.35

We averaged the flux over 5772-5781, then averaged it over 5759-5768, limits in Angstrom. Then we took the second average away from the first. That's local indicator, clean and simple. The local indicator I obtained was 1.8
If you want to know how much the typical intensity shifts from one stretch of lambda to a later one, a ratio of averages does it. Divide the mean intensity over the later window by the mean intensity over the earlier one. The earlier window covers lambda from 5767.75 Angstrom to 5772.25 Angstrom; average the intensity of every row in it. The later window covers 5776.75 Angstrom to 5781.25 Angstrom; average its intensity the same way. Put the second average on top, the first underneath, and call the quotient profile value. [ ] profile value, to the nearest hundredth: 0.97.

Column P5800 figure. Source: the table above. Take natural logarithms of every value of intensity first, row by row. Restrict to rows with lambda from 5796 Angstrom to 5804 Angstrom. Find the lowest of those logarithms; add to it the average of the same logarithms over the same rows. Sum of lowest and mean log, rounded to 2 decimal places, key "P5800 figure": 6.55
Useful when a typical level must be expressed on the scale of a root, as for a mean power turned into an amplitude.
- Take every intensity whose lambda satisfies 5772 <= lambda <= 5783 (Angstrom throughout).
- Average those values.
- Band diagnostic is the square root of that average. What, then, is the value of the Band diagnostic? 5.28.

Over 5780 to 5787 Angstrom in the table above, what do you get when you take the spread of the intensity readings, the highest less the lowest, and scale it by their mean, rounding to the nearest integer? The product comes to 63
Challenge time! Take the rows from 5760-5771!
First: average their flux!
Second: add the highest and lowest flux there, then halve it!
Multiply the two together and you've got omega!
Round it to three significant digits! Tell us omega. 733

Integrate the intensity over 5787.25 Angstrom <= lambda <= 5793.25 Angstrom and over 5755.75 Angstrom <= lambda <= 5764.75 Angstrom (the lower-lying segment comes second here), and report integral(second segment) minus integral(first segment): 84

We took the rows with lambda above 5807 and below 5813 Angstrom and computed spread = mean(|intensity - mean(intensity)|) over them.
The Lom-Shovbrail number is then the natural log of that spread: 1.6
